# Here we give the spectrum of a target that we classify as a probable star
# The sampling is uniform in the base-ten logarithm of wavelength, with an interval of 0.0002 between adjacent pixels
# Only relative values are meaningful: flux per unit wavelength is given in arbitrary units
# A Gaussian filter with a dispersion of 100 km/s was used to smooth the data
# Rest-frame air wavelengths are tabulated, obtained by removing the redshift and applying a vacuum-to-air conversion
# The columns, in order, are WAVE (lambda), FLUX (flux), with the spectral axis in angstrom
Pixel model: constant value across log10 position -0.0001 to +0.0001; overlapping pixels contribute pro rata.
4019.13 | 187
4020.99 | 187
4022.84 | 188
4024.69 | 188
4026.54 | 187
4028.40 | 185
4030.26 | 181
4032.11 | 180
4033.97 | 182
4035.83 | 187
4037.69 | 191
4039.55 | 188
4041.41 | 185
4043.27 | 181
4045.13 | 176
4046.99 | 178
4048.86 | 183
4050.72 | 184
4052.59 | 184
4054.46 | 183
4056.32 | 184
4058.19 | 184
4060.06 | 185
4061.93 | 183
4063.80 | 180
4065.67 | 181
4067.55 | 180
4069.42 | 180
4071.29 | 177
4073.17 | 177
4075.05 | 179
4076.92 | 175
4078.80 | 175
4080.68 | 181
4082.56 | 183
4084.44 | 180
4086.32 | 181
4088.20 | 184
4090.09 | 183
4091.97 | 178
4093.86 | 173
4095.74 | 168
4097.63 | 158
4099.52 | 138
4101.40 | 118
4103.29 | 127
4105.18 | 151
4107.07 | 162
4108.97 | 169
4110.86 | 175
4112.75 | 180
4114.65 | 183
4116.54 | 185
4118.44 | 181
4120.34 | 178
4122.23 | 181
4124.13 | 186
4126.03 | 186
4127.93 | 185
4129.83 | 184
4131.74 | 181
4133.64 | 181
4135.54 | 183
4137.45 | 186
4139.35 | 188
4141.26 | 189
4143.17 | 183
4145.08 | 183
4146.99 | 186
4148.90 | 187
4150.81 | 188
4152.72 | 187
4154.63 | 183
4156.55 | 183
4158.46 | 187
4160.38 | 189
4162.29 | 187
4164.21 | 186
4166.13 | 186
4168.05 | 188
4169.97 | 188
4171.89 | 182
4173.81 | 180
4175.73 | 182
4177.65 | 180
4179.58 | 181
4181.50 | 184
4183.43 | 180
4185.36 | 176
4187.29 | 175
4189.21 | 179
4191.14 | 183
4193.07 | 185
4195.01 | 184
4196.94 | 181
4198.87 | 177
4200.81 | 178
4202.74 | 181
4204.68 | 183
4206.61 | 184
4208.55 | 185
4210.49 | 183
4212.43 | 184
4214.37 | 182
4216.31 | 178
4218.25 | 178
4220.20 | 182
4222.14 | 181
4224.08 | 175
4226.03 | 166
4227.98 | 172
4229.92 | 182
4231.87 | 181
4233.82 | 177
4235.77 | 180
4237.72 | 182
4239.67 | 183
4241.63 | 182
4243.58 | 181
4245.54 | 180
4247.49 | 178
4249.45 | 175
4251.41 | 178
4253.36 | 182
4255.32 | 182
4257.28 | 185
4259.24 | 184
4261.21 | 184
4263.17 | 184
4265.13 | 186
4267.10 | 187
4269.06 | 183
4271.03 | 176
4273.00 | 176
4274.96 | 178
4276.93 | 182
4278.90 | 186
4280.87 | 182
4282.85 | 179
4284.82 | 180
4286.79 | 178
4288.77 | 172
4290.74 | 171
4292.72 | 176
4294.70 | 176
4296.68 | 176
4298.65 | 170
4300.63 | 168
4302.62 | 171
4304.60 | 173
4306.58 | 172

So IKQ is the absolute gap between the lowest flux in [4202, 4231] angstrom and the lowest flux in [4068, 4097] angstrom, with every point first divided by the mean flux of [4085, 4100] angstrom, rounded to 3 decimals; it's 0.012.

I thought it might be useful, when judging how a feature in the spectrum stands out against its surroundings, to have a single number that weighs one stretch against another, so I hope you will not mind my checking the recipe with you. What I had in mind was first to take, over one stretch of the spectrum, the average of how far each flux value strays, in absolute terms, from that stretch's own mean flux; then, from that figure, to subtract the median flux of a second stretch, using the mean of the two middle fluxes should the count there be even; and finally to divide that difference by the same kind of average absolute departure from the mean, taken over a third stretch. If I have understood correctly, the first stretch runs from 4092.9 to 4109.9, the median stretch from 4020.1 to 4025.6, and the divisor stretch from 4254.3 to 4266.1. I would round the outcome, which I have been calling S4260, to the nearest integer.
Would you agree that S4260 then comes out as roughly -193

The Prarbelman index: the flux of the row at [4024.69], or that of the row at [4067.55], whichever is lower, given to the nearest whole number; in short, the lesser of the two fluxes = 180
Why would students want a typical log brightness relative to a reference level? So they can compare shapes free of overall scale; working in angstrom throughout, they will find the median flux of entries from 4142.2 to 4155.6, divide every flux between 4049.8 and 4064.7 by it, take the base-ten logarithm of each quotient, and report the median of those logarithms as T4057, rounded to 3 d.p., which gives -0.005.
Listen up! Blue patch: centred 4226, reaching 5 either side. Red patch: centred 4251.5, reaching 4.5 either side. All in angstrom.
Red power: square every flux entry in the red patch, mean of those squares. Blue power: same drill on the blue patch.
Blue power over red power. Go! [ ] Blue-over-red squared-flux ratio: 0.96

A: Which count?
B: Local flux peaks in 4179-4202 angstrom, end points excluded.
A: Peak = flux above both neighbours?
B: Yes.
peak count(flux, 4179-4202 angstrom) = 2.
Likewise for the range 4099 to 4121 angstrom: 1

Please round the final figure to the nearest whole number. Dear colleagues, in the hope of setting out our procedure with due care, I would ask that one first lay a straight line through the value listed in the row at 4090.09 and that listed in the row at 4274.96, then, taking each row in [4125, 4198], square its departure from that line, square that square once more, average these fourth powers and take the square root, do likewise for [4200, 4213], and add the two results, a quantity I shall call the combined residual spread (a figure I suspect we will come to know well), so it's 41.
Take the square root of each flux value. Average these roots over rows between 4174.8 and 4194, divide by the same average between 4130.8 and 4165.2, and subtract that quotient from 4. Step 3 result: 3.01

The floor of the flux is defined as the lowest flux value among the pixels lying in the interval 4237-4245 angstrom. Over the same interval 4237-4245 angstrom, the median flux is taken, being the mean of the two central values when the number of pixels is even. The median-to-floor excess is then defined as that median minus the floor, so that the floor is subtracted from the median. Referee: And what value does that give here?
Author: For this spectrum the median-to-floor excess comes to 1.0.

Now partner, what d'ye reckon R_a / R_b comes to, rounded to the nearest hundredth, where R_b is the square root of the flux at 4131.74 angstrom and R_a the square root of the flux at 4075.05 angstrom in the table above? 0.99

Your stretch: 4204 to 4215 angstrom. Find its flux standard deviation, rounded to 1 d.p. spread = 1.0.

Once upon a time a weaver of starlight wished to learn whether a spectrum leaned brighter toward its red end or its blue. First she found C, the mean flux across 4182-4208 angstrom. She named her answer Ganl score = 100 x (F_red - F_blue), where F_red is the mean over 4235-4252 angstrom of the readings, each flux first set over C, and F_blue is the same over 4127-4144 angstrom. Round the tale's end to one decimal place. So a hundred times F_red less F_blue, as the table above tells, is -2.5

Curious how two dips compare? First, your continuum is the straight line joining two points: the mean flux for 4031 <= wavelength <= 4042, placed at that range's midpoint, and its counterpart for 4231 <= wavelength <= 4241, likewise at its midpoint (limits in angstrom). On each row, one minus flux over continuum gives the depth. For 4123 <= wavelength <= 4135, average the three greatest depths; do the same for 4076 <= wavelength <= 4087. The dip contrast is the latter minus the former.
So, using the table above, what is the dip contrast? 0.04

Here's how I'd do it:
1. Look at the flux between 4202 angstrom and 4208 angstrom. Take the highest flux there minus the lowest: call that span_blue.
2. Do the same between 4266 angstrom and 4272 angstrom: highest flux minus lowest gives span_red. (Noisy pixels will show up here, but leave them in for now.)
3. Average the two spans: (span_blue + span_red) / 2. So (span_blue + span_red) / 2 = 7.0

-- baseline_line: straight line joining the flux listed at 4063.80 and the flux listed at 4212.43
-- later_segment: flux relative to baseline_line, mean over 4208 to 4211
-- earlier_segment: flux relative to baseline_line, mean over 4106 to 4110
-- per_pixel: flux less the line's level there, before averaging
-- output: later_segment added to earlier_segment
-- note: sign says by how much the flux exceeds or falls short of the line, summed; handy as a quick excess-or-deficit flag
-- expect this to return -16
